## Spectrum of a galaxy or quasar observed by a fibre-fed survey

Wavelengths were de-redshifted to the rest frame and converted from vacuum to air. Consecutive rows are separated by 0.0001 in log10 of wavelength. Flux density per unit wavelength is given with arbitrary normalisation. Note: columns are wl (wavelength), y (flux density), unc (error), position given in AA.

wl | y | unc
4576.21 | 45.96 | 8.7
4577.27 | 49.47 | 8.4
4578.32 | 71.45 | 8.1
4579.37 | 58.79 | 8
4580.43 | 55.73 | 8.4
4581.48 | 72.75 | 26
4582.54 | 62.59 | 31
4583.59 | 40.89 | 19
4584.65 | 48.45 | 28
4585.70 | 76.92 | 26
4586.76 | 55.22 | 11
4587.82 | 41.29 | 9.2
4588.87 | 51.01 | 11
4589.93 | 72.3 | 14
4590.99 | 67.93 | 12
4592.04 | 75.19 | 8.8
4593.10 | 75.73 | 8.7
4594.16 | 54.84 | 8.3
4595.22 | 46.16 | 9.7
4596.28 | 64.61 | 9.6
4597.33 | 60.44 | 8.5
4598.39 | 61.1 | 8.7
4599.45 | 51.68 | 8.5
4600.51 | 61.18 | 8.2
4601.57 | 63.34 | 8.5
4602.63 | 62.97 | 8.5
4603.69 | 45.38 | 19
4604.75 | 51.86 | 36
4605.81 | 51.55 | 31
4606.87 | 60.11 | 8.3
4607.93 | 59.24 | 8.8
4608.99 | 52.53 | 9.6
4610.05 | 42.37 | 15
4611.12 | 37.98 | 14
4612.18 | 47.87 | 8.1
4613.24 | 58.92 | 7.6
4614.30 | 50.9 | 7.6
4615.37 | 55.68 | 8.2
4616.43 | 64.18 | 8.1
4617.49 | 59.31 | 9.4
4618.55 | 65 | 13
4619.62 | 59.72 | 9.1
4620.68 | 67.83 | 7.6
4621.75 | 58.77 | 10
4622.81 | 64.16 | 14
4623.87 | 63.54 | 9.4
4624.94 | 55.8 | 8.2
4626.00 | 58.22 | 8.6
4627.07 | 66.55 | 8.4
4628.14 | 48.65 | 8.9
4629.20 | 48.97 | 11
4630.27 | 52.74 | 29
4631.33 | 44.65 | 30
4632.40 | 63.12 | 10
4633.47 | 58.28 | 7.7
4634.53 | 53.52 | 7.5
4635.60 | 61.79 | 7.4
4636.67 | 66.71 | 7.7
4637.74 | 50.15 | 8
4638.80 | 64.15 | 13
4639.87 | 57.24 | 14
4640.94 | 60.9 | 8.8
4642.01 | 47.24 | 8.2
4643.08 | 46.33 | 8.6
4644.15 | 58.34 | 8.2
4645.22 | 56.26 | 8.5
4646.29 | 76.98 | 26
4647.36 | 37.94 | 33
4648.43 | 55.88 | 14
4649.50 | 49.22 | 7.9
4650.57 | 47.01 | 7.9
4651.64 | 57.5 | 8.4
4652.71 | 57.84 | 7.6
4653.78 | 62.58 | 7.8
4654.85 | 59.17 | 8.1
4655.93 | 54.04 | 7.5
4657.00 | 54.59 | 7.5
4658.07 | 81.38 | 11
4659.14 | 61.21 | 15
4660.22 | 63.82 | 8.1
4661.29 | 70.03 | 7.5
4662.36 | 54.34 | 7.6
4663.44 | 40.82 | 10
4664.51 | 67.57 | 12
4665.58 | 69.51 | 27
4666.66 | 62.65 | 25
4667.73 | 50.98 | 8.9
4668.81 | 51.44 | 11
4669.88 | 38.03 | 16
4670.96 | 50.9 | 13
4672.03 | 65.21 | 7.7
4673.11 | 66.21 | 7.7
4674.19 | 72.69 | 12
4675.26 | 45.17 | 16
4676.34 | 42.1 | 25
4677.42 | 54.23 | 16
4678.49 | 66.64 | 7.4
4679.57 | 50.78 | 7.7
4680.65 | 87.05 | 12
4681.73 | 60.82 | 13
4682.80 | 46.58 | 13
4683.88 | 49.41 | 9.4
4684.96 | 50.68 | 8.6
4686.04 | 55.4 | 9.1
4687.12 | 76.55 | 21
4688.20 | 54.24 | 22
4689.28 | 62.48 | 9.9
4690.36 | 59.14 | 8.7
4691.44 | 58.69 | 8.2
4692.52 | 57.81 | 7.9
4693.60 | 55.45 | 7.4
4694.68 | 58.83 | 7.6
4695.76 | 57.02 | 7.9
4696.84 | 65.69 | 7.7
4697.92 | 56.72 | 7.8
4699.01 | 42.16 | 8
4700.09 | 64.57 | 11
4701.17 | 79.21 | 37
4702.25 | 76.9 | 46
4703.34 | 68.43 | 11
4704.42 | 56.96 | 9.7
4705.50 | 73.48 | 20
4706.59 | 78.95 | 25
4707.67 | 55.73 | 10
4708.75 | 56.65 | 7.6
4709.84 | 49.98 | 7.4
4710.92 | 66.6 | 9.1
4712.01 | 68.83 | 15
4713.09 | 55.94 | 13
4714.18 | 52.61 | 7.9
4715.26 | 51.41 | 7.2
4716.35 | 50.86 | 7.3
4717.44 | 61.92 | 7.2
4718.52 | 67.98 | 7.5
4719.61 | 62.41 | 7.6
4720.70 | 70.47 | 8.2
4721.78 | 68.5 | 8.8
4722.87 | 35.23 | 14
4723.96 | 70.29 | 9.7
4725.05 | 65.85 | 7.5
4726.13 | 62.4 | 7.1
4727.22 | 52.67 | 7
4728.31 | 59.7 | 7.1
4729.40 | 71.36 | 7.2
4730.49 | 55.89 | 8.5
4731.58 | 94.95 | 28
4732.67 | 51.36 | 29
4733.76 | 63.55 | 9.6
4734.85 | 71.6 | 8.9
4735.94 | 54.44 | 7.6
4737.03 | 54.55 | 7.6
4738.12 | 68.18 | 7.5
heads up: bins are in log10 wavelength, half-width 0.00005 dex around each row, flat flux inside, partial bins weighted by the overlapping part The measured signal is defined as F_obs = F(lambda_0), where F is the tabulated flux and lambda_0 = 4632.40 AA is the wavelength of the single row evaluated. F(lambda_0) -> 63.12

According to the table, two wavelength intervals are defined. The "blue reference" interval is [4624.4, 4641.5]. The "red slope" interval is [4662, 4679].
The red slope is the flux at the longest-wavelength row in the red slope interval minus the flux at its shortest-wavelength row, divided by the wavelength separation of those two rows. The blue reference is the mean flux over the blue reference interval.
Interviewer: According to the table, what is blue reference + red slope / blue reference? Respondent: 57.0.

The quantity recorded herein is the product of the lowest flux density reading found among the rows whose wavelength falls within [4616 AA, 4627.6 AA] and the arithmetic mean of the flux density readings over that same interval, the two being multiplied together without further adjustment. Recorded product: 3465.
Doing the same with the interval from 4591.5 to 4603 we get 2842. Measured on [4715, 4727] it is 2137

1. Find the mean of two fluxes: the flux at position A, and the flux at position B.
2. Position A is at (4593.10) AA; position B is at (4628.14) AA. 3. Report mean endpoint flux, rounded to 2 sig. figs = 62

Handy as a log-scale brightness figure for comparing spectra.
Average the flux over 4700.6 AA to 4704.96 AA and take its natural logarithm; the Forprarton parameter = 4.25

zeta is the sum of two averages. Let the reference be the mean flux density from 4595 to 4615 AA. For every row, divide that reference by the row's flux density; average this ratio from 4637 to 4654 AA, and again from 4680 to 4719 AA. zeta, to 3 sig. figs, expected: 1.92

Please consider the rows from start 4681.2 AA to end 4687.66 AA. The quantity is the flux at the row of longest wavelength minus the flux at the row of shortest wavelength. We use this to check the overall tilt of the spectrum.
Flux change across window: 16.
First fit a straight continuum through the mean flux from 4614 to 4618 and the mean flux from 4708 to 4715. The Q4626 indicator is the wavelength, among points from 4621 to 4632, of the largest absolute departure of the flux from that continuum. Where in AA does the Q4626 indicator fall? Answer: 4631.33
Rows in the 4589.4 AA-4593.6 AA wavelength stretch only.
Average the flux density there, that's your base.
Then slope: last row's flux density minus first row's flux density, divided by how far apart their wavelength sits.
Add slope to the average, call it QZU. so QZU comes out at 74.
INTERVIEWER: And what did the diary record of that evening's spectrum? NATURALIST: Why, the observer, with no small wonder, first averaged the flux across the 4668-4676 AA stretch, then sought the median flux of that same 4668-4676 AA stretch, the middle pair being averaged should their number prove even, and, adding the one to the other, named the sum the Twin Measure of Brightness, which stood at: 107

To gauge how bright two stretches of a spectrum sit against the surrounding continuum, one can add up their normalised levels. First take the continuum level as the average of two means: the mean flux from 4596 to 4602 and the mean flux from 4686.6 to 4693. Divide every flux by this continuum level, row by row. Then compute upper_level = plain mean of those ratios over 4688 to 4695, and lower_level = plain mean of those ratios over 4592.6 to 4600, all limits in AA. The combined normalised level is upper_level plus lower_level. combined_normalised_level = 1.93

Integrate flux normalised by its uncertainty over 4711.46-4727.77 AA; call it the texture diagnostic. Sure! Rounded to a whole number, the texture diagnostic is 116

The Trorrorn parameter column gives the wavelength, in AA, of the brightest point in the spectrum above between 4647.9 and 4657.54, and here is 4653.78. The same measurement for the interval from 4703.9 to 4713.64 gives 4706.59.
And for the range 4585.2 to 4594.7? 4585.70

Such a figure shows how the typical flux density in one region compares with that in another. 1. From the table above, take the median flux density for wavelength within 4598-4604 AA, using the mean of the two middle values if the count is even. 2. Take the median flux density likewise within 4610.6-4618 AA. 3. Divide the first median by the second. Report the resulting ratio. 1.10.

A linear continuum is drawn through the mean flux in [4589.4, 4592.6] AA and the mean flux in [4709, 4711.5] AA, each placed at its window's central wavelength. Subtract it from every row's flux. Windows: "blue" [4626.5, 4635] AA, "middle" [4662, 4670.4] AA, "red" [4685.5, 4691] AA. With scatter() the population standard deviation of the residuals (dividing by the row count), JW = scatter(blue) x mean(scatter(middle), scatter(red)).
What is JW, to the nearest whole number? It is 66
